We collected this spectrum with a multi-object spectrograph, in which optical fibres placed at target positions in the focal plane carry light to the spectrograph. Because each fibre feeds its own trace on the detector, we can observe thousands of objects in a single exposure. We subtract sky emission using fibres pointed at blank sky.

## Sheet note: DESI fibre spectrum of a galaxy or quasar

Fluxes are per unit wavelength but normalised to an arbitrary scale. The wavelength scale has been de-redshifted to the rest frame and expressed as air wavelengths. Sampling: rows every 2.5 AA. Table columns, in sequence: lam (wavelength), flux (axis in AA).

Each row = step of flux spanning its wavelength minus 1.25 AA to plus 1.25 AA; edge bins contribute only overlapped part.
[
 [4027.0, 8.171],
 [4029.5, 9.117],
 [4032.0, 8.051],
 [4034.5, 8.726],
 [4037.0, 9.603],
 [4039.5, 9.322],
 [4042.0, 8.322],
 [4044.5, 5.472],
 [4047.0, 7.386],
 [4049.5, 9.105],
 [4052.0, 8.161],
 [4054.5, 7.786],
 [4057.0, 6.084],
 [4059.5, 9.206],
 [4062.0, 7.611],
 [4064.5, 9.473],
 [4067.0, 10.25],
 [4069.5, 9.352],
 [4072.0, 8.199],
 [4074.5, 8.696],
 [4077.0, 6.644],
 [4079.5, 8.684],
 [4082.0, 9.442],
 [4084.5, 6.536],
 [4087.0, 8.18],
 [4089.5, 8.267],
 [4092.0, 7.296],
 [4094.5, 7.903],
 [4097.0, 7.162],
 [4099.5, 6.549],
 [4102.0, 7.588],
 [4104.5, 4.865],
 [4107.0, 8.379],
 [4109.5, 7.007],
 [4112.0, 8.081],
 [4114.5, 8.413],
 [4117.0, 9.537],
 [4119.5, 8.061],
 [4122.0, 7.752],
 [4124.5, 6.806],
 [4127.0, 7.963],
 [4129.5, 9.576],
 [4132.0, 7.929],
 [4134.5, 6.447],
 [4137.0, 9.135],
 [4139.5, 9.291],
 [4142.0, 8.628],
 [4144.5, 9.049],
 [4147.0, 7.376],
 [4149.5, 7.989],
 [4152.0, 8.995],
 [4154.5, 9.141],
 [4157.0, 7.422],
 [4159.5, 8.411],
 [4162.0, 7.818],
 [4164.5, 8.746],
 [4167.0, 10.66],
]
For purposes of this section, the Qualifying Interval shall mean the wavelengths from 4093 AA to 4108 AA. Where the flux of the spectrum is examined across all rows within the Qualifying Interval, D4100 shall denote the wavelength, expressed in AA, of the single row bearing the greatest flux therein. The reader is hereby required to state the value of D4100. 4107.0 AA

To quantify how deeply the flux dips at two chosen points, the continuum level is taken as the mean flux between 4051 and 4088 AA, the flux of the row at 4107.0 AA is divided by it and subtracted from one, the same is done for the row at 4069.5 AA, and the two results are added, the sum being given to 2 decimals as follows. -0.14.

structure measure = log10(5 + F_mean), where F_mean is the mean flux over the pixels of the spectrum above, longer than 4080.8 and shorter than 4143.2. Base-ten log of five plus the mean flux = 1.110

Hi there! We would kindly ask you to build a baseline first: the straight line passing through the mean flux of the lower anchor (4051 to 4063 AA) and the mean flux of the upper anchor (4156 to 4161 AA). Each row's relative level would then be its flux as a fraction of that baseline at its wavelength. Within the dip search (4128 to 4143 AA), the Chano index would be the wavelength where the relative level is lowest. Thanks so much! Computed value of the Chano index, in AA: 4134.5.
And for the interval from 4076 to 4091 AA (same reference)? 4084.5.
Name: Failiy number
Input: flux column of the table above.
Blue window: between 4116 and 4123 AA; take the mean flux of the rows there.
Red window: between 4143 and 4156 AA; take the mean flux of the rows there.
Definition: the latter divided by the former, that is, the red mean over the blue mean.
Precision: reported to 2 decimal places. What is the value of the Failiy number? 1.01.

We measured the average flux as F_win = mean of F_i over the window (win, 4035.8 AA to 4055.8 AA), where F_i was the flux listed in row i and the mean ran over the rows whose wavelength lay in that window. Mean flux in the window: 8.14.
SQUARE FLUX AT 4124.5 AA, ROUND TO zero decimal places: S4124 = 46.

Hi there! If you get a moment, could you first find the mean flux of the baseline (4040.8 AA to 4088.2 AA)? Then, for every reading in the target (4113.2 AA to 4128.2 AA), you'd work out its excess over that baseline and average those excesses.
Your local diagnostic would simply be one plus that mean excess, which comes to 1.0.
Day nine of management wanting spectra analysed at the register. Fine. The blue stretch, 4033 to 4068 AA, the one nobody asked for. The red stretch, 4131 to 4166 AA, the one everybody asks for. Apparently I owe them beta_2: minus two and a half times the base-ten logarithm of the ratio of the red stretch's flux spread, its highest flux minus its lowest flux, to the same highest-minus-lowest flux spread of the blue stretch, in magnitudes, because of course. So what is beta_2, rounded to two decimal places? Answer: 0.56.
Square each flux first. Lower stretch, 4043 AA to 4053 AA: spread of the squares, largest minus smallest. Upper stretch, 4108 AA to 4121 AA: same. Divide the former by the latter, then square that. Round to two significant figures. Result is 1.6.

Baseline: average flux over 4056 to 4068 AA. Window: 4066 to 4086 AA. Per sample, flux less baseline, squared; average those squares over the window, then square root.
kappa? 1.23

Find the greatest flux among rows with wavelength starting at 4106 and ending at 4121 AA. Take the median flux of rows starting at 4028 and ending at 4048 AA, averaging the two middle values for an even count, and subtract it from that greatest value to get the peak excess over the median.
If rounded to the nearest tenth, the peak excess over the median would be 1.0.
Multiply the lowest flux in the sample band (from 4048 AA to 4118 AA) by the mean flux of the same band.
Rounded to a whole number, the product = 39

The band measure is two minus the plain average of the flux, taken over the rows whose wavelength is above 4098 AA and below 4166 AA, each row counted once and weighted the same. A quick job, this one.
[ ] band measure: -6.04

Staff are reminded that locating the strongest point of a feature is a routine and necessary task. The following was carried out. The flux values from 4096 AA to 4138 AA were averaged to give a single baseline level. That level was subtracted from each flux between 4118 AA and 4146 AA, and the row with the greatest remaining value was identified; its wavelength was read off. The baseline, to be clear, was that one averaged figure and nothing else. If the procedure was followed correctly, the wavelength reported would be 4129.5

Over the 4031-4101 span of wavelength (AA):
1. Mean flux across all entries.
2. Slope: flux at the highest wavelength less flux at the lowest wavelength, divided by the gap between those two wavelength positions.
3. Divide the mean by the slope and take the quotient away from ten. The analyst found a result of 375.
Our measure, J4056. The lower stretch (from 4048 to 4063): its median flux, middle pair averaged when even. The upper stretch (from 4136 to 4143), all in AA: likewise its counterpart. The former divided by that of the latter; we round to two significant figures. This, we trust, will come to 0.87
